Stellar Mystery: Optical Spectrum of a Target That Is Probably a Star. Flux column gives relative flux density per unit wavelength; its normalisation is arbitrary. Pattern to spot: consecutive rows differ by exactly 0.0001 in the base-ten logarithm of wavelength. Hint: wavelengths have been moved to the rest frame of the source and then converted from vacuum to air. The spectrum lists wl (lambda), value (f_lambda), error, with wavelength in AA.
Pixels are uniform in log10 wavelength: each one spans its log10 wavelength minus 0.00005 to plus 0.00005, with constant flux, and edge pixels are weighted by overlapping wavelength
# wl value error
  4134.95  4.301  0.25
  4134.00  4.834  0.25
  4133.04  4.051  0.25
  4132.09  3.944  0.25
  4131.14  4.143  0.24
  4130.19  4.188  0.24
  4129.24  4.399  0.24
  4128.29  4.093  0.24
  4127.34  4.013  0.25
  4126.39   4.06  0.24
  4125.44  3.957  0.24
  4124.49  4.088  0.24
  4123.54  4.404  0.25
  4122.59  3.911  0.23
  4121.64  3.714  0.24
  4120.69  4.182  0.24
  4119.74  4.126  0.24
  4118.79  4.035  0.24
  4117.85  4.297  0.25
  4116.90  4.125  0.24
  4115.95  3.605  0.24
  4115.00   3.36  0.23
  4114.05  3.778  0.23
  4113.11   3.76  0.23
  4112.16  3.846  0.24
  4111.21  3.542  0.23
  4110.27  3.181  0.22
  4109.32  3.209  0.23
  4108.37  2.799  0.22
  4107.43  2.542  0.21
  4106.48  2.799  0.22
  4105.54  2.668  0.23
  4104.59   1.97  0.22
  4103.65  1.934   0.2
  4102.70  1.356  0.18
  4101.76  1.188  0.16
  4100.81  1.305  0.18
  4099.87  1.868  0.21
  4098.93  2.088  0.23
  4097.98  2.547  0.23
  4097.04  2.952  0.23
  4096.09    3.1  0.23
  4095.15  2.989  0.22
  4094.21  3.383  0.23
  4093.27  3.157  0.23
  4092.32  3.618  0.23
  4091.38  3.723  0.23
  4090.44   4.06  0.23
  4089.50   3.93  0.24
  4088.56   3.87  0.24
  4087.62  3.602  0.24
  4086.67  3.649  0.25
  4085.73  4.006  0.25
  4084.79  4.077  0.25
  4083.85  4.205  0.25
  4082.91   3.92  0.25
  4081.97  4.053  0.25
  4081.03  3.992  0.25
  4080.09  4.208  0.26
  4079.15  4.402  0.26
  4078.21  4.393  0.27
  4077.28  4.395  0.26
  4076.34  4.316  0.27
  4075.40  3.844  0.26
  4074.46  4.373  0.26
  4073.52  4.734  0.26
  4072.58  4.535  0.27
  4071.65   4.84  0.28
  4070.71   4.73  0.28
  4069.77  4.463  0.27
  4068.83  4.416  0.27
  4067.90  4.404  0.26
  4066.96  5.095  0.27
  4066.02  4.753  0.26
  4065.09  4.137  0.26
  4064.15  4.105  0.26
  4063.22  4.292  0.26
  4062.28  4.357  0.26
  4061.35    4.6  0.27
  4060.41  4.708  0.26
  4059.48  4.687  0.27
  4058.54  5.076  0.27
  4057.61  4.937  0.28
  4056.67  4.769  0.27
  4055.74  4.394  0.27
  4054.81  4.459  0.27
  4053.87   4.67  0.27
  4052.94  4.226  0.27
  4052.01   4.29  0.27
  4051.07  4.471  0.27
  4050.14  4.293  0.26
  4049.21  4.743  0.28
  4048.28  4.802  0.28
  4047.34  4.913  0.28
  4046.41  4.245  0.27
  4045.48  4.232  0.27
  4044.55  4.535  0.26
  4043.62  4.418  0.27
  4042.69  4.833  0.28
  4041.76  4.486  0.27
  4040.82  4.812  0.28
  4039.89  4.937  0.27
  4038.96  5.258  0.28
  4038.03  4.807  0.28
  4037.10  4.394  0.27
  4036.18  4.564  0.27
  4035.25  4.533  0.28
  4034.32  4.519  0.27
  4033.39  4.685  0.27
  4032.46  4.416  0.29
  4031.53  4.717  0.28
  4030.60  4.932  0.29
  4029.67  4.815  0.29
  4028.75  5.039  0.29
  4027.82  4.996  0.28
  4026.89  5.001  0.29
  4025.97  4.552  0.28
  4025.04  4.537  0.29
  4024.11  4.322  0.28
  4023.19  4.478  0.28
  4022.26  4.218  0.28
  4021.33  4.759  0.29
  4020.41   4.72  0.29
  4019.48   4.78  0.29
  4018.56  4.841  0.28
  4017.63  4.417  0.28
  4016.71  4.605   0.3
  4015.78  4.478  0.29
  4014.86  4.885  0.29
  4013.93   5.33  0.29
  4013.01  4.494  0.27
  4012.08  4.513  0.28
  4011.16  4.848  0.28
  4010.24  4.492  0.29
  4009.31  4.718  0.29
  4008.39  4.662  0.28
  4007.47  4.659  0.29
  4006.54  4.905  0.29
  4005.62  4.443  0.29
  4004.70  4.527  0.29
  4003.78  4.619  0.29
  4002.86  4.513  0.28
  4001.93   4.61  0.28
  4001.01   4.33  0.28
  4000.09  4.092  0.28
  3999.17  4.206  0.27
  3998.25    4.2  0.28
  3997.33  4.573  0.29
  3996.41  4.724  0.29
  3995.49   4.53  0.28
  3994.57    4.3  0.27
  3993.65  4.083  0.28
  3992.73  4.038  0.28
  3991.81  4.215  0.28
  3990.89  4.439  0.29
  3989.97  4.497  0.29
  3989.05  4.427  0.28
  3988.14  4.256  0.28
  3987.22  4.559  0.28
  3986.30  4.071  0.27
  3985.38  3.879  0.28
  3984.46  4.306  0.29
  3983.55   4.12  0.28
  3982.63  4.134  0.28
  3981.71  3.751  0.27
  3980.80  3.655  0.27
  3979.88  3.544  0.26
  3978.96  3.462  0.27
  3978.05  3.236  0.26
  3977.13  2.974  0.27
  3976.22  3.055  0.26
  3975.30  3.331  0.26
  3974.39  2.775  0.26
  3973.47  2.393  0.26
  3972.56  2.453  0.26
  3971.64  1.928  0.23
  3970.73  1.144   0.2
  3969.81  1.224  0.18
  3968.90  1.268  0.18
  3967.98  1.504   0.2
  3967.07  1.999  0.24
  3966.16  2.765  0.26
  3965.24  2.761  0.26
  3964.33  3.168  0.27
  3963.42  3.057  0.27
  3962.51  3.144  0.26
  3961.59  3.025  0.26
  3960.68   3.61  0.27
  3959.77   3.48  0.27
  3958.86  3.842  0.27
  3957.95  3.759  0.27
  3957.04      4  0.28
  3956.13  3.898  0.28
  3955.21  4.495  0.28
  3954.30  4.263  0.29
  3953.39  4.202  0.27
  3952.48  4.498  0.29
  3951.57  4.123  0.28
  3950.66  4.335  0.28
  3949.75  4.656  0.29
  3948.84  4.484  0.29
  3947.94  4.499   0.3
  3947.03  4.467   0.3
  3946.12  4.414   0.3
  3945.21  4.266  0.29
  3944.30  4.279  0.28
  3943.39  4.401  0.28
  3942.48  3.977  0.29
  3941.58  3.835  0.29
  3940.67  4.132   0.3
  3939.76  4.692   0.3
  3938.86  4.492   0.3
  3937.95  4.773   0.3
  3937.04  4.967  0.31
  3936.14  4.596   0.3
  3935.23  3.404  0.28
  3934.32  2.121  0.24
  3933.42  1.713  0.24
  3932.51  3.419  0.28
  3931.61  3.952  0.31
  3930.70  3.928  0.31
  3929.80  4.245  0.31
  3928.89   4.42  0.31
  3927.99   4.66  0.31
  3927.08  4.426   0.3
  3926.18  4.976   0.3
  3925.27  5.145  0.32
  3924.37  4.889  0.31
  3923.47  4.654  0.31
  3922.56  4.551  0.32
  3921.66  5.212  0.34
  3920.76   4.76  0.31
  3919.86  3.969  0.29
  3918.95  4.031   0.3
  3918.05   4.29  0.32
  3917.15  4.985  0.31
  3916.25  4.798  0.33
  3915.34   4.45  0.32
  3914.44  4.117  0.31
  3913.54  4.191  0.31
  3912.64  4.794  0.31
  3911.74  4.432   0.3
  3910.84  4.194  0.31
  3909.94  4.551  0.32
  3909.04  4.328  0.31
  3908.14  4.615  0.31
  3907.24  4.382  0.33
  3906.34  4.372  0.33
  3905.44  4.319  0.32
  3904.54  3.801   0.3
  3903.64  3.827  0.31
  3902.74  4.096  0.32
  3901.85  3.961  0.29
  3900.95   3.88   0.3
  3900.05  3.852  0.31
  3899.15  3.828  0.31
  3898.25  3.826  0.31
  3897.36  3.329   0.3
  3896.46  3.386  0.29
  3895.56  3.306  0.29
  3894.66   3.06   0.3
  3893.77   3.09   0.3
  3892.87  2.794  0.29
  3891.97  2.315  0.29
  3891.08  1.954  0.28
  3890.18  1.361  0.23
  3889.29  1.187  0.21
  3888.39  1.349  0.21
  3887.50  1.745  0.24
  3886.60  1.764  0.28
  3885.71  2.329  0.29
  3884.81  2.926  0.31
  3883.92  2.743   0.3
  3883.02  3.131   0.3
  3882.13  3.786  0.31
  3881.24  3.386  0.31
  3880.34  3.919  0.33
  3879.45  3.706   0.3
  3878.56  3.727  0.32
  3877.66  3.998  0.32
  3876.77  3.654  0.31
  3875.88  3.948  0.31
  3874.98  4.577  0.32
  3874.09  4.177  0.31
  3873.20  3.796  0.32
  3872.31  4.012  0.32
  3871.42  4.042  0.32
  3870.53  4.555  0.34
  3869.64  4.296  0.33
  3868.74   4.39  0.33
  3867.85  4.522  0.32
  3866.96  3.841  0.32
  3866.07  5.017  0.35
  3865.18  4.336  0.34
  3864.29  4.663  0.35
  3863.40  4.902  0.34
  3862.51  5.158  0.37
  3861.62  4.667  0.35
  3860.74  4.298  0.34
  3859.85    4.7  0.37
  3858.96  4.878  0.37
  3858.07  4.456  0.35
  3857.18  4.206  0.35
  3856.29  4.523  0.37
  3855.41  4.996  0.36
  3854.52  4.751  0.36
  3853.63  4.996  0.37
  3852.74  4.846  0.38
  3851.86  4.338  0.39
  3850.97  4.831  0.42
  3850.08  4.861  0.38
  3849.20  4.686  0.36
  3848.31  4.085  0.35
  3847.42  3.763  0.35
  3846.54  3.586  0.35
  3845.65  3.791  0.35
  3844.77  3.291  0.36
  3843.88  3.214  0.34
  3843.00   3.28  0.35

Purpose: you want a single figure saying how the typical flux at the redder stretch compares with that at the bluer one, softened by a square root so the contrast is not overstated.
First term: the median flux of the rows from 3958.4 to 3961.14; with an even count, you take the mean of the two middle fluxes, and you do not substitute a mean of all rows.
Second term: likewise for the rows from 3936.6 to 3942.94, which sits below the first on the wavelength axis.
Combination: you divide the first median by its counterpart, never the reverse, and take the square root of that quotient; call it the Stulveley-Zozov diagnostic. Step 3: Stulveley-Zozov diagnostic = 0.90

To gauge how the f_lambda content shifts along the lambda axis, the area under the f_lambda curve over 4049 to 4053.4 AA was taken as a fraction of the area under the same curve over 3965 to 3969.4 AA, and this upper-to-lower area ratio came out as 2.2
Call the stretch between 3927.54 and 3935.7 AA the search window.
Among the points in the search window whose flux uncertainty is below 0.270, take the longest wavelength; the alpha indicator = 3934.32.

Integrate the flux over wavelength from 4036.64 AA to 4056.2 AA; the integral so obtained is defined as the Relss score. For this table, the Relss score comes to 90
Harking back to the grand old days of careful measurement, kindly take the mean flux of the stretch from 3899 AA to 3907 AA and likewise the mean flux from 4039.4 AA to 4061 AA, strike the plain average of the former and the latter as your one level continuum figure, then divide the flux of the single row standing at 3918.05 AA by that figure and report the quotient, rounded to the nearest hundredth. 1.00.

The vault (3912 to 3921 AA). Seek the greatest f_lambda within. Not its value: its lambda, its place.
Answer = 3917.15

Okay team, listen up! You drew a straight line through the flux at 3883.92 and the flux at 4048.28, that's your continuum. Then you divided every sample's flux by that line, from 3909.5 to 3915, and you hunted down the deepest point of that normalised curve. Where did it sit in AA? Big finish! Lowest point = 3914.44 AA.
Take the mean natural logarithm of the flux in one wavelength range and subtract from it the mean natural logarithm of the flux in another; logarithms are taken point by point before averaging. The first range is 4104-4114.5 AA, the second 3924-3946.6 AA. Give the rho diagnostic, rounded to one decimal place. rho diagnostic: -0.3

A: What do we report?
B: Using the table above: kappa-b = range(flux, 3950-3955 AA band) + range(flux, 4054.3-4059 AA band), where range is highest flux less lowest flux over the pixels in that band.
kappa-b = 1.1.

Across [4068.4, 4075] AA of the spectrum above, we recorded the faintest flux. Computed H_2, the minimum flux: 4.373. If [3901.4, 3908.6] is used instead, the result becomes 3.801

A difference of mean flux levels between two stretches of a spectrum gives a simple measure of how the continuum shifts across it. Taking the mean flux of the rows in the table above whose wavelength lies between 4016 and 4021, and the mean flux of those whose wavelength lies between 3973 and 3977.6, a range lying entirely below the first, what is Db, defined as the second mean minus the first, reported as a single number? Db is -1.8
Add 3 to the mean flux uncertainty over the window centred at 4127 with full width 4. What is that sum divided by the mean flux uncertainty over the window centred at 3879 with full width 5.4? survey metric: 10.3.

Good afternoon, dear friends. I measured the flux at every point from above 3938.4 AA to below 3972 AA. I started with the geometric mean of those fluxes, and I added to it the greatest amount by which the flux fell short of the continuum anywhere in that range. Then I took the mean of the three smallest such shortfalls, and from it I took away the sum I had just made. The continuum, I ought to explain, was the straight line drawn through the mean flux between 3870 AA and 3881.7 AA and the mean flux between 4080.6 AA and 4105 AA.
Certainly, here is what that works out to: -6.7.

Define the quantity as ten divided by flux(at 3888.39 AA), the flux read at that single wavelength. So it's 7.4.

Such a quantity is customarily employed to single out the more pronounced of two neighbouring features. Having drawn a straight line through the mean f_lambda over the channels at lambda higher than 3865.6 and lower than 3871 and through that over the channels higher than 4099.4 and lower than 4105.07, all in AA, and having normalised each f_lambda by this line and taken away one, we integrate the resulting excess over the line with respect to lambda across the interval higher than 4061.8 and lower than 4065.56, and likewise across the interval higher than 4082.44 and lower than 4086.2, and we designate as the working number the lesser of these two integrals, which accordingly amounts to 3.9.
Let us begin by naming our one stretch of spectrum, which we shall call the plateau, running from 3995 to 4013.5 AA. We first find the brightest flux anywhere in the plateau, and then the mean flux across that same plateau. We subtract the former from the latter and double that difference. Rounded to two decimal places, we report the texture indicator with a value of -0.74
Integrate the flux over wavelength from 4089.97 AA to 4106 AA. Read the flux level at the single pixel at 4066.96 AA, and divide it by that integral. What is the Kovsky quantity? 0.123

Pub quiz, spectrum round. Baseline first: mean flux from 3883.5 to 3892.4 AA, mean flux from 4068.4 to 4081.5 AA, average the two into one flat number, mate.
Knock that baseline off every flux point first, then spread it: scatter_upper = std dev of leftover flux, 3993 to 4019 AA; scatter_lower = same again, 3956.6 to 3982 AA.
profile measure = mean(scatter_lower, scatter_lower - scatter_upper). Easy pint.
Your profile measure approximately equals 0.7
